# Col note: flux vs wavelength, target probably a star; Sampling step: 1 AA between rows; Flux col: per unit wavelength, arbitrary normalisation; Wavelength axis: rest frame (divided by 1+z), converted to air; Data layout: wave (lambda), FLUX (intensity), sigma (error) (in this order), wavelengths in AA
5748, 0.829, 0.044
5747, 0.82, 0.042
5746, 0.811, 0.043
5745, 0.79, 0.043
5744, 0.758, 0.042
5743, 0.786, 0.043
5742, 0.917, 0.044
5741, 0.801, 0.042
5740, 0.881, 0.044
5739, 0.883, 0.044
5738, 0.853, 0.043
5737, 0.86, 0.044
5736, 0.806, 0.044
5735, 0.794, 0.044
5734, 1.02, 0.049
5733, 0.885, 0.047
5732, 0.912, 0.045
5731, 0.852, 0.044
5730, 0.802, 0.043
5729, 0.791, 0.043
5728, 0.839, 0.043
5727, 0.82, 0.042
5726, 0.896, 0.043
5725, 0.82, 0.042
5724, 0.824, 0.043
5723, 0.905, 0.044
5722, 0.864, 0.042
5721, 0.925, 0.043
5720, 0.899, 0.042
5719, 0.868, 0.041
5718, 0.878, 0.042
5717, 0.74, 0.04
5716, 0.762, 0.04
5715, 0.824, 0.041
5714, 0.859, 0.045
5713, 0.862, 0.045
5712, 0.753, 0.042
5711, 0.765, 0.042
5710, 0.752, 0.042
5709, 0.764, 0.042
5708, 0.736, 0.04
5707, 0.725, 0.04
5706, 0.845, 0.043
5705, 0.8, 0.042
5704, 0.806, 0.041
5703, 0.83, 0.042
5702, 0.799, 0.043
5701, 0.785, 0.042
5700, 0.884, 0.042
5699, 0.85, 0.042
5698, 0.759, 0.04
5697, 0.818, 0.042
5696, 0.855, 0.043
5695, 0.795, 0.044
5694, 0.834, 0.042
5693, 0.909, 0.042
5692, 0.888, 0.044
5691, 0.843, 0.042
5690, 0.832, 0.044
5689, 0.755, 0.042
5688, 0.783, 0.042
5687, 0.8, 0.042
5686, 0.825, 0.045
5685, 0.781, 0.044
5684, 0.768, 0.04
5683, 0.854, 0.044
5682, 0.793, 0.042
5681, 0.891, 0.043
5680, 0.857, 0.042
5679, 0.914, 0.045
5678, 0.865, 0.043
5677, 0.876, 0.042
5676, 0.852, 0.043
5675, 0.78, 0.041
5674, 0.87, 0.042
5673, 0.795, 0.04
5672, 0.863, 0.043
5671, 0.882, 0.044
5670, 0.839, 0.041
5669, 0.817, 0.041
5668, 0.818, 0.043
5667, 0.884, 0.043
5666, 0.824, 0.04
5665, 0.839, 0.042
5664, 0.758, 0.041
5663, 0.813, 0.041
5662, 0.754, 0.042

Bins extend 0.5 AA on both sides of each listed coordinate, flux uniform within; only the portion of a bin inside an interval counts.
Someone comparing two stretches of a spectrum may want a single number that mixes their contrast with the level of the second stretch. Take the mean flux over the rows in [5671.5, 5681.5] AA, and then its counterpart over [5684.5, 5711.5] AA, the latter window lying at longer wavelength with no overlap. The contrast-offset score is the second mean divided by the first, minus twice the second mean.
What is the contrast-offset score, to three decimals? -0.672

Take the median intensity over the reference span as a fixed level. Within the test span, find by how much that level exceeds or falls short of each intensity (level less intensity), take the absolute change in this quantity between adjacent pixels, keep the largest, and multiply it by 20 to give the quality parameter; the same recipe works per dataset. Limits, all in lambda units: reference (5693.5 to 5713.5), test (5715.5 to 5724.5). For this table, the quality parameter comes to 2.8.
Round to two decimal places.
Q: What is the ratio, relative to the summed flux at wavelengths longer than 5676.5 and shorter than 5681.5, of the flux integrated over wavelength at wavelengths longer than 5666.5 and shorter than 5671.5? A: 0.96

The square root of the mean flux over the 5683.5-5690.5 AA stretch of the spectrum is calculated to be 0.890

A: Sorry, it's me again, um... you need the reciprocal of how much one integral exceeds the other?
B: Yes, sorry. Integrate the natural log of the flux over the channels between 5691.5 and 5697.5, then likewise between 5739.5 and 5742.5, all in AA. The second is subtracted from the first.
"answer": -1.8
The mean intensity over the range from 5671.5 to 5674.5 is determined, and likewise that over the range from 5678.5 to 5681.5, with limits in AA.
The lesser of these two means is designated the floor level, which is 0.843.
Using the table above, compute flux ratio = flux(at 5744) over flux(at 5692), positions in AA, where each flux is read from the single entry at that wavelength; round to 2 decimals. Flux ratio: 0.85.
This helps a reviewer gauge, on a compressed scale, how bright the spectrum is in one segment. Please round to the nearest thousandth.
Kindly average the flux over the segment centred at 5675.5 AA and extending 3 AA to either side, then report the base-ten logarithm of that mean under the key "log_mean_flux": -0.076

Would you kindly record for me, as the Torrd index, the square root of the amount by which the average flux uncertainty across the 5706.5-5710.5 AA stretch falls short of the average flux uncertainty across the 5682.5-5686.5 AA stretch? 0.047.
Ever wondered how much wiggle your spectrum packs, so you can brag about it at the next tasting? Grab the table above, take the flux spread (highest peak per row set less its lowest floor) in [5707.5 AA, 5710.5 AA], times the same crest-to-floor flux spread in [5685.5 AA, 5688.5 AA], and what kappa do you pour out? 0.0012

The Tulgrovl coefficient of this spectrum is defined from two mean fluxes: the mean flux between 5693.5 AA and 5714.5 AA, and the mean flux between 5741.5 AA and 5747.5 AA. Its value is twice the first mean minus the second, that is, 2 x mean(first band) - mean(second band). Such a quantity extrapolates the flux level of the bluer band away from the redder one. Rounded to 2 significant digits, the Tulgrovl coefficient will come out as 0.79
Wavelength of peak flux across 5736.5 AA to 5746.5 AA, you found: 5742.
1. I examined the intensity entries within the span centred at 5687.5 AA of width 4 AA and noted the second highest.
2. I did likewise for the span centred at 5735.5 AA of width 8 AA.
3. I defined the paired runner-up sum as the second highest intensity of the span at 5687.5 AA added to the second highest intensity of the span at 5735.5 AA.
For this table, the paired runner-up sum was 1.71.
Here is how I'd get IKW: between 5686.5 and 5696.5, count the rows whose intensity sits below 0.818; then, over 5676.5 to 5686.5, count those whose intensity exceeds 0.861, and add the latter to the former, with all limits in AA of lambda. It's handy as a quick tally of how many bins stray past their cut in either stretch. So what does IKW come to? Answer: 8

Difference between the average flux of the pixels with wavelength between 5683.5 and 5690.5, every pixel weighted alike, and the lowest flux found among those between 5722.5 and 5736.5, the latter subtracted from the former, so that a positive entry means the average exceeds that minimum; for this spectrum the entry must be 0.001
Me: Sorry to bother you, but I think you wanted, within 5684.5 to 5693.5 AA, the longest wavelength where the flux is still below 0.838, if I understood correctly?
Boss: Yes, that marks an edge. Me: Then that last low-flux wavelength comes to 5690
